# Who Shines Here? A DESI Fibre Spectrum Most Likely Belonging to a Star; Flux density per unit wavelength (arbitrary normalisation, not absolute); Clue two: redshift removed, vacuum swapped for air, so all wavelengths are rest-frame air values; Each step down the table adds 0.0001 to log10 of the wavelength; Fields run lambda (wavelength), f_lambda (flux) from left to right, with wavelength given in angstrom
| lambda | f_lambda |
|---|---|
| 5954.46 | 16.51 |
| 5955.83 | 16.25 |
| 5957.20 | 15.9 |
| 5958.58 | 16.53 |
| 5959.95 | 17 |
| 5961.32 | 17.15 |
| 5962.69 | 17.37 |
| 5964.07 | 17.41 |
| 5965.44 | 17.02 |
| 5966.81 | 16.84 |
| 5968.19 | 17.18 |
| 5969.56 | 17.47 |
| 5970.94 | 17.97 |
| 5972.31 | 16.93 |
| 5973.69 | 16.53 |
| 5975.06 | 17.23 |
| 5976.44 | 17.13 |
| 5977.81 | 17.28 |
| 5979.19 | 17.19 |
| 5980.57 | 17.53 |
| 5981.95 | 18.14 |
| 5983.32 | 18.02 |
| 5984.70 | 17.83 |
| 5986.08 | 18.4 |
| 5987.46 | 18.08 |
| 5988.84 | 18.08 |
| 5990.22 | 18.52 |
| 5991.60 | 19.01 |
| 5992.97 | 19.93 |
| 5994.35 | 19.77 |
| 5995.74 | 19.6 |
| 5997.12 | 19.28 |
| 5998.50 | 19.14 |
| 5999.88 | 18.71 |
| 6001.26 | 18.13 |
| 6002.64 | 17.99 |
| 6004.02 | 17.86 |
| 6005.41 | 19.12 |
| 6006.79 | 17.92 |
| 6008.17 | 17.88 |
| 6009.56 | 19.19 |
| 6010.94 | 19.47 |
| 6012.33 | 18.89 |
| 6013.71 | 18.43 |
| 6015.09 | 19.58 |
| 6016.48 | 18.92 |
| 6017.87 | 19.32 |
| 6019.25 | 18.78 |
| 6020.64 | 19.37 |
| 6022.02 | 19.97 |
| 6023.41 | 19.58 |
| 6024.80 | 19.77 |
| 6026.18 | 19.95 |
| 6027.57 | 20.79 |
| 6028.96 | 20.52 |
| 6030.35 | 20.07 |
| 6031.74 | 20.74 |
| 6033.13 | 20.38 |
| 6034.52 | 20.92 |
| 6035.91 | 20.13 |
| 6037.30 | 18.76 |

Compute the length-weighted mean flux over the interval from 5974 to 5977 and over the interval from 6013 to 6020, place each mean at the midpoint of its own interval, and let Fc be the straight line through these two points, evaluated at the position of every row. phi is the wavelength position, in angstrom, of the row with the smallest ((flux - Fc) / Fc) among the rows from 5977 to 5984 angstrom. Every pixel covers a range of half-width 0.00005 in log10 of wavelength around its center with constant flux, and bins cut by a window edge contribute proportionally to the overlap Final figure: 5979.19 angstrom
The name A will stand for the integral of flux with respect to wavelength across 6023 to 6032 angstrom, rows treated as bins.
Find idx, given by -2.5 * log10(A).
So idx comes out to -5.65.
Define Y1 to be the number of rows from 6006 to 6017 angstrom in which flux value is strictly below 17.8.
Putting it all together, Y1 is 0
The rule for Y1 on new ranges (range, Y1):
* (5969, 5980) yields 7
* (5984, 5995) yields 0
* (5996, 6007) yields 0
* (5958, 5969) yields 8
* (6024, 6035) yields 0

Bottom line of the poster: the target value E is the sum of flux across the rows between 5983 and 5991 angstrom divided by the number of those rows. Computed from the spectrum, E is 18.2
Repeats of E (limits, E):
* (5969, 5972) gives 17.7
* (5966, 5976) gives 17.2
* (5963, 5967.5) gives 17.1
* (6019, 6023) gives 19.4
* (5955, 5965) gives 16.8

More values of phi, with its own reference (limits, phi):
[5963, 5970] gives 5966.81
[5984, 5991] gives 5984.70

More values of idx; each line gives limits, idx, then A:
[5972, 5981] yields -5.47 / 154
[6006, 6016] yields -5.68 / 188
